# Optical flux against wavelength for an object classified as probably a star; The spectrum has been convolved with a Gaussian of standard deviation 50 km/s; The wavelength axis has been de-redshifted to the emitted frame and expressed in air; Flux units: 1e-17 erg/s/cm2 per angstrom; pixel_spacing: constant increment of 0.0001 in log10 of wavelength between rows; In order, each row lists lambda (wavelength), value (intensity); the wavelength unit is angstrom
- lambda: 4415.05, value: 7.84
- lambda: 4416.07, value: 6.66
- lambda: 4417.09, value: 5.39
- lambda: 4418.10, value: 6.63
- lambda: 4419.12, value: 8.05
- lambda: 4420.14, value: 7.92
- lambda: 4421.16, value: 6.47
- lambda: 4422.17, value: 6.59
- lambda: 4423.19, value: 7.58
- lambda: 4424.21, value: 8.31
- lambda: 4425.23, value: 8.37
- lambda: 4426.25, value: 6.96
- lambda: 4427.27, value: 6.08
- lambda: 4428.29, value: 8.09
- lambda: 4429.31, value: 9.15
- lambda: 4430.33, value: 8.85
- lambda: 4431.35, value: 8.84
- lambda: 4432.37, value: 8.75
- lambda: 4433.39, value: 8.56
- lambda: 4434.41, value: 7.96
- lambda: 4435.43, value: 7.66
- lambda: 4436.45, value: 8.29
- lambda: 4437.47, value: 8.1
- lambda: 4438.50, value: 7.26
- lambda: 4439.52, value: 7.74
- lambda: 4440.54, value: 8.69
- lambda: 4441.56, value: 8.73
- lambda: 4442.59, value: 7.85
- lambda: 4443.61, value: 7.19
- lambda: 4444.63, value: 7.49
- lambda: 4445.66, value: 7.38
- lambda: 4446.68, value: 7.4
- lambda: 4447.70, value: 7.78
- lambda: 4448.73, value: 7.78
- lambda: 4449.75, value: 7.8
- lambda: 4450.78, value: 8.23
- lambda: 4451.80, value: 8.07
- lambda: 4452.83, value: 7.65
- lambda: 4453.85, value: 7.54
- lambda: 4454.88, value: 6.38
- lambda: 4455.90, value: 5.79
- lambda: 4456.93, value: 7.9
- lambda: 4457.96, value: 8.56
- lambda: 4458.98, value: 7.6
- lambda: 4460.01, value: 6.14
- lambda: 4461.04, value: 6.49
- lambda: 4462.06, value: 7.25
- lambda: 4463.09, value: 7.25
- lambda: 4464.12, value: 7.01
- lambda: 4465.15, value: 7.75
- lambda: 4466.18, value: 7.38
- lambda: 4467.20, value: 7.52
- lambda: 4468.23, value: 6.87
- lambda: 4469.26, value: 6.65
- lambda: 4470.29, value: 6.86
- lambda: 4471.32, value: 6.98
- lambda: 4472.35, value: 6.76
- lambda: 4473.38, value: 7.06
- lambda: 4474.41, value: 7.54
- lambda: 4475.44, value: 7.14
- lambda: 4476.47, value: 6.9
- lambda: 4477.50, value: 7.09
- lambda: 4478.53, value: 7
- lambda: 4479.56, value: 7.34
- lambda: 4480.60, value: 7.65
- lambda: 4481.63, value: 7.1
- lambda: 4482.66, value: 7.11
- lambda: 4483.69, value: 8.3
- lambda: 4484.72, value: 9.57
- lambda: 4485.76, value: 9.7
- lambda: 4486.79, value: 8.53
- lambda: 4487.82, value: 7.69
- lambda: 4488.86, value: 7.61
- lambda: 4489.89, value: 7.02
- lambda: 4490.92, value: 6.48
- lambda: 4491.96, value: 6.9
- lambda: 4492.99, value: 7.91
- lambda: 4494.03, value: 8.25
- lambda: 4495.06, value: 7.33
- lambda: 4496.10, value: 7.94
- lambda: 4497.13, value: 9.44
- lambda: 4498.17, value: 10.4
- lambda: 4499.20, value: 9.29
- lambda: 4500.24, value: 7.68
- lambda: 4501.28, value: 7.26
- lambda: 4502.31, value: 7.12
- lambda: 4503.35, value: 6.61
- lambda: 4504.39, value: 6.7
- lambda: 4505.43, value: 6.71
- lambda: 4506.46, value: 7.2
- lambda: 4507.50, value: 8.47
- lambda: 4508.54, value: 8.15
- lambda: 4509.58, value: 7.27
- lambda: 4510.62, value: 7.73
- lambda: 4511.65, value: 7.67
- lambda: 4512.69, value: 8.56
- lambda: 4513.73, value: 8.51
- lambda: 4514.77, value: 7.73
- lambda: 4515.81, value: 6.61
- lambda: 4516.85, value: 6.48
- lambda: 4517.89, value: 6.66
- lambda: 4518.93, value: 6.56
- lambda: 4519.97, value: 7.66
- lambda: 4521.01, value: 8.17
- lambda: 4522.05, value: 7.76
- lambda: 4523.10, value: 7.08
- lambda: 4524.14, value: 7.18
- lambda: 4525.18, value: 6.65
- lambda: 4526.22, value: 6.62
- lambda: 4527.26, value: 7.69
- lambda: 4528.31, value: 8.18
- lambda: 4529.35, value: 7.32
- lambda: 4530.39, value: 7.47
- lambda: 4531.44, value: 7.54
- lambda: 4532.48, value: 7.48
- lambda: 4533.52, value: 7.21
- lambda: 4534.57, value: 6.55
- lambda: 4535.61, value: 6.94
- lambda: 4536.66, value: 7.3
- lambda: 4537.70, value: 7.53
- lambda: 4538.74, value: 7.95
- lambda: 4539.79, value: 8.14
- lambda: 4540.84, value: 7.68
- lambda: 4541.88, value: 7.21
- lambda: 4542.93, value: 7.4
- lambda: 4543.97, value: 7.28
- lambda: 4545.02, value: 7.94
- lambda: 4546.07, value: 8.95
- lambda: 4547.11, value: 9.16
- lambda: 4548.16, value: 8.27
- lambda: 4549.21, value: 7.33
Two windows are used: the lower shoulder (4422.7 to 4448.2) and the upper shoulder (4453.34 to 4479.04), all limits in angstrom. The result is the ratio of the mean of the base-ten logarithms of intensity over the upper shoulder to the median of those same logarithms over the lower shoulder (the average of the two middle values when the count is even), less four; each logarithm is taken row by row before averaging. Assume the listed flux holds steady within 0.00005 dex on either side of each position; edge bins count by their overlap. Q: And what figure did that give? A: -3.06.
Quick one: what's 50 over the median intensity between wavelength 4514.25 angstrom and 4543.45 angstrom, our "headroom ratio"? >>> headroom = 6.8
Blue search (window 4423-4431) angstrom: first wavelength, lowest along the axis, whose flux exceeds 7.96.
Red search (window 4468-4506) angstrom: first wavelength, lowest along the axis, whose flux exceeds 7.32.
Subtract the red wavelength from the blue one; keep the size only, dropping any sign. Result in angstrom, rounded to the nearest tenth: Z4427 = 50.2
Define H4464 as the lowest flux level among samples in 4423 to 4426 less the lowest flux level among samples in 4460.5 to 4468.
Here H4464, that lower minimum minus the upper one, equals 1.1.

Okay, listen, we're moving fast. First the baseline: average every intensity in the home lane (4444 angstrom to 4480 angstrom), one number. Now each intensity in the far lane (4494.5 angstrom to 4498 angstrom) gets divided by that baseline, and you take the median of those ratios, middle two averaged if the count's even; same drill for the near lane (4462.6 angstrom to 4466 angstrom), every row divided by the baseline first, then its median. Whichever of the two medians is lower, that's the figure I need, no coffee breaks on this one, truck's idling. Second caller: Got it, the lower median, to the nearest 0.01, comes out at 1.00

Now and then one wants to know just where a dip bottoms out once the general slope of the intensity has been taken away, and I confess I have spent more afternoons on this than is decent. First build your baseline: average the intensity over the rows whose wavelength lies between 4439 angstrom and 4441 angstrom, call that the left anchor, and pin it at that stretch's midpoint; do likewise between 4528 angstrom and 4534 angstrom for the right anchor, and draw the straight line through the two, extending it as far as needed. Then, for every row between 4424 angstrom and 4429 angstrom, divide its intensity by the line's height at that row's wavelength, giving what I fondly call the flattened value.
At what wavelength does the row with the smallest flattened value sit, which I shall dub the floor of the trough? 4427.27 angstrom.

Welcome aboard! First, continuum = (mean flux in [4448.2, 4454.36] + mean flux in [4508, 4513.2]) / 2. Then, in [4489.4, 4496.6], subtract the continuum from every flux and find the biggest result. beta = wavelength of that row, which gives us 4494.03 angstrom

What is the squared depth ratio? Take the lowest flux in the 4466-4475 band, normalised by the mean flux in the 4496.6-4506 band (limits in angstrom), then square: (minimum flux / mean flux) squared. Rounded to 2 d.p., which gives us 0.71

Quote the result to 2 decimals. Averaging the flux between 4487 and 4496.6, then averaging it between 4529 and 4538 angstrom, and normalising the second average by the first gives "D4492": 0.97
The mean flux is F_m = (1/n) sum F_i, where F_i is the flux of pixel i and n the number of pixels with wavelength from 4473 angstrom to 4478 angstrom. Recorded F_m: 7.15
